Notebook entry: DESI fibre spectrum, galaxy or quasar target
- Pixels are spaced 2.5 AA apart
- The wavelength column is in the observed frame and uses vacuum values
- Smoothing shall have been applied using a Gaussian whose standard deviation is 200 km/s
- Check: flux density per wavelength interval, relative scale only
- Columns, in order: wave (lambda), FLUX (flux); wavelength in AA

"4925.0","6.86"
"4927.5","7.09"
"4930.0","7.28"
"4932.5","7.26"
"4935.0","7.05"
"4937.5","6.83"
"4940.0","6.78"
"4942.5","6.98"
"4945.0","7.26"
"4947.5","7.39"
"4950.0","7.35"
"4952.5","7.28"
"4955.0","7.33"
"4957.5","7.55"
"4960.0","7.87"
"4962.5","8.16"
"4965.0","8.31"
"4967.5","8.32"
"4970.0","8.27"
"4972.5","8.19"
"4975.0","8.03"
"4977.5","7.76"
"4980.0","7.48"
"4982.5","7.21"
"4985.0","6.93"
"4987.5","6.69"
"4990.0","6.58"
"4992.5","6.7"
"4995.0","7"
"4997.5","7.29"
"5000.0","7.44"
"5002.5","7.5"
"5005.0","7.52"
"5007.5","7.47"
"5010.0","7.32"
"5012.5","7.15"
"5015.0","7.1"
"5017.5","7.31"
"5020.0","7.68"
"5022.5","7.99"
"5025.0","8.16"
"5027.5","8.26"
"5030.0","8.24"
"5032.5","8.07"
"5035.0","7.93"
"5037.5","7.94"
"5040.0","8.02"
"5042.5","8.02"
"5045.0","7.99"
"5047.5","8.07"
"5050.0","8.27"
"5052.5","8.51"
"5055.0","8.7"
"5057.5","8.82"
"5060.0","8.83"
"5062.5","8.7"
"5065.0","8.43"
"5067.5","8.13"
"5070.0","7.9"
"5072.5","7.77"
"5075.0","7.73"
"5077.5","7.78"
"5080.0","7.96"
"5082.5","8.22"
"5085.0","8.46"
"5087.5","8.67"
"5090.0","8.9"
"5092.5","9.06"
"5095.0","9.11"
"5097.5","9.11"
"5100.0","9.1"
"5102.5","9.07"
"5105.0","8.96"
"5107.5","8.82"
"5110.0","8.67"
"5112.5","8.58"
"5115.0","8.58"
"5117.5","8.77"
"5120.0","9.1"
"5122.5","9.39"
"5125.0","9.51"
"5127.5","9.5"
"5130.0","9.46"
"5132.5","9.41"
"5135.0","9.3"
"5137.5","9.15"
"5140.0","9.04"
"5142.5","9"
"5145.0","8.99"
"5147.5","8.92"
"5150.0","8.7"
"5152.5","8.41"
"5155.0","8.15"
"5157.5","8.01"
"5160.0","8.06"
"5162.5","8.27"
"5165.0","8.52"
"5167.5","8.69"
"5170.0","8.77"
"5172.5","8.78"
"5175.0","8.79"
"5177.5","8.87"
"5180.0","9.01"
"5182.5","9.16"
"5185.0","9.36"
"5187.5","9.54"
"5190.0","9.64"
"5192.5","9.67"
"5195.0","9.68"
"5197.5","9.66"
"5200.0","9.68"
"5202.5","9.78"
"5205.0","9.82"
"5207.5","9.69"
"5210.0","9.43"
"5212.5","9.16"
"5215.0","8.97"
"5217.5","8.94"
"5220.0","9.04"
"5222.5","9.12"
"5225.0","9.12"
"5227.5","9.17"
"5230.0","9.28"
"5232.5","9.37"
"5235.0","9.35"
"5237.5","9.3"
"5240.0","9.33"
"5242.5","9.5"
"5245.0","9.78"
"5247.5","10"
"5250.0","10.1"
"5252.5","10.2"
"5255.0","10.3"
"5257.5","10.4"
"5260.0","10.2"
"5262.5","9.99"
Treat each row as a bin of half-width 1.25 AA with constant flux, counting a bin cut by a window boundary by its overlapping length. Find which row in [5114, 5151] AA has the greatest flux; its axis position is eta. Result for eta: 5125.0 AA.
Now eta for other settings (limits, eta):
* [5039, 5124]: 5122.5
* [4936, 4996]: 4967.5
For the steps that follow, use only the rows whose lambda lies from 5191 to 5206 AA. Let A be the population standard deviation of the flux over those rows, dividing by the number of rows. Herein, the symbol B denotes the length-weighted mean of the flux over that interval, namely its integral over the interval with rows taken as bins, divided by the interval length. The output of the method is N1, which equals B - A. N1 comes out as 9.7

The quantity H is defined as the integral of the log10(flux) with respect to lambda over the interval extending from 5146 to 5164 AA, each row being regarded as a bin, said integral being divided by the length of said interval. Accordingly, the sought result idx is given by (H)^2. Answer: 0.85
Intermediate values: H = 0.92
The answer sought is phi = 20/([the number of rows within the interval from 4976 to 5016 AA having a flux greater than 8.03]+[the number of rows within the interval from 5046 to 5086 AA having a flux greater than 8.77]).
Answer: 10.0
